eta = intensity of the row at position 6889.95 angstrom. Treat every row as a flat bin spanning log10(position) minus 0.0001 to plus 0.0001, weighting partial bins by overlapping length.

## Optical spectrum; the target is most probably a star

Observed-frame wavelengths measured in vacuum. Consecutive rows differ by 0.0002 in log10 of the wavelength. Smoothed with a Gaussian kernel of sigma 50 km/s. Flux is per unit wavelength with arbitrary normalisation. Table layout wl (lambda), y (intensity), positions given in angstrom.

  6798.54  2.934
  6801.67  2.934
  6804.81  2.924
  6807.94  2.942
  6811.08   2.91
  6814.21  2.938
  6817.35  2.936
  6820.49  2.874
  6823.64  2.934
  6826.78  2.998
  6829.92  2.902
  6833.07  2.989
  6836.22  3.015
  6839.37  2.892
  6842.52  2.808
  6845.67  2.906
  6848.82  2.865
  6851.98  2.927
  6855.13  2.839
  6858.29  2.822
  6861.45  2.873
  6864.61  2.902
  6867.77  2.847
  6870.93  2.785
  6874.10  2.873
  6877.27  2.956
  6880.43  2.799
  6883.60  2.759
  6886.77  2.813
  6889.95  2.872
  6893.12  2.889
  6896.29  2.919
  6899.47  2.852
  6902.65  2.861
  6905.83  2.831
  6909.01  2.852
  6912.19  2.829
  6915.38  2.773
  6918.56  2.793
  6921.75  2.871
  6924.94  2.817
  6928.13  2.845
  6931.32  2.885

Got 2.872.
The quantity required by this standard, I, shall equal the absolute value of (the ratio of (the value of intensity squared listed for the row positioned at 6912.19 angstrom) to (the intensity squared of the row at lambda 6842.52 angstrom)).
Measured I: 1.02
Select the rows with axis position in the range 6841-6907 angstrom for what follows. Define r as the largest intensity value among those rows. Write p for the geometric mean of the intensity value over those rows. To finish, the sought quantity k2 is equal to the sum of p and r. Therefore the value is 5.81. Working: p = 2.86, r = 2.956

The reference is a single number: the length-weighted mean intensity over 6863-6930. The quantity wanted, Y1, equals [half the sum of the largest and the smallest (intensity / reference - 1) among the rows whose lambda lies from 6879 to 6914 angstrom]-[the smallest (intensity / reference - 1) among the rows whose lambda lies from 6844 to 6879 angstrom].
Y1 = 0.019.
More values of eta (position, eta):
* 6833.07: 2.989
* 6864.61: 2.902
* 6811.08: 2.91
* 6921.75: 2.871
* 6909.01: 2.852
